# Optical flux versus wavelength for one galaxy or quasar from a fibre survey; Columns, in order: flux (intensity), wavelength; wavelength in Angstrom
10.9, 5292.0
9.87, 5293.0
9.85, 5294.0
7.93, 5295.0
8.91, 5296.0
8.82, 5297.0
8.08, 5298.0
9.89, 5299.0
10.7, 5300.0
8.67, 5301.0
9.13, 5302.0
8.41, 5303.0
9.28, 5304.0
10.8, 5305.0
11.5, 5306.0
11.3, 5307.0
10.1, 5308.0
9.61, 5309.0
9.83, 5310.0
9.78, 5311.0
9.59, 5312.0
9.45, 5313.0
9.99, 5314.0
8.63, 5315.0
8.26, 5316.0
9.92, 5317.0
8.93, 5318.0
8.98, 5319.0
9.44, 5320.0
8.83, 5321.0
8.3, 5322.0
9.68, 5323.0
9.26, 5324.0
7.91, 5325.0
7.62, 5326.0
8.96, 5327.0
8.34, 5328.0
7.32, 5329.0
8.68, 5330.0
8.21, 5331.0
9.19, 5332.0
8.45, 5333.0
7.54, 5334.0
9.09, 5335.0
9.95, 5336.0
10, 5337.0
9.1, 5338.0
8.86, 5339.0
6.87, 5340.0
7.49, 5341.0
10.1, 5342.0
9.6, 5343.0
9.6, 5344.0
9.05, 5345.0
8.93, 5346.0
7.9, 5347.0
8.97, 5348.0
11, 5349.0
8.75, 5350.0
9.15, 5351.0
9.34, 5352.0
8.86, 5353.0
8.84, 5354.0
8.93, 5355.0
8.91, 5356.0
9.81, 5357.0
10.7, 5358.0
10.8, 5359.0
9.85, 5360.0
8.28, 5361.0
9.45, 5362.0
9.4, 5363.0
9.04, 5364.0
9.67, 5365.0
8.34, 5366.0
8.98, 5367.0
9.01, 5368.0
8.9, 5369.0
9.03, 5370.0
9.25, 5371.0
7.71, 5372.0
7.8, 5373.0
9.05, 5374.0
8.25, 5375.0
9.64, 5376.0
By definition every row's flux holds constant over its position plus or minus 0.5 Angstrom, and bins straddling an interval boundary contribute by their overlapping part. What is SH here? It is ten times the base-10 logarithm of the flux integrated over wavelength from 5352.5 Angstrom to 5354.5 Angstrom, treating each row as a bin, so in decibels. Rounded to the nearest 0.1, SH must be 12.5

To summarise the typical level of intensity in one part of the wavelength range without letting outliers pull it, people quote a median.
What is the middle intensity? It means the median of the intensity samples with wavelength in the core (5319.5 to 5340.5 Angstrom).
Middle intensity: 8.83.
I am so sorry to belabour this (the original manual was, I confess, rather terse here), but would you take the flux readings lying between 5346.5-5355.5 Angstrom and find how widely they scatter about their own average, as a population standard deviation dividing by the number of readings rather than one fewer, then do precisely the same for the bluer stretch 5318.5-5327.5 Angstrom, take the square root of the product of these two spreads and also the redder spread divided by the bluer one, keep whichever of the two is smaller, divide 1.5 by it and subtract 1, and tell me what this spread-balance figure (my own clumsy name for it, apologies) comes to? 1.10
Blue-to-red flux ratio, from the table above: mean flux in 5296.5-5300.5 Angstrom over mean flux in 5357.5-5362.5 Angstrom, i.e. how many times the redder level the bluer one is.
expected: 0.95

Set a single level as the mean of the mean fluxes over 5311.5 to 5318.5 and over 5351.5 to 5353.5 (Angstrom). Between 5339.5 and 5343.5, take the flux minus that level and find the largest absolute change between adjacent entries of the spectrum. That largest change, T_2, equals 2.6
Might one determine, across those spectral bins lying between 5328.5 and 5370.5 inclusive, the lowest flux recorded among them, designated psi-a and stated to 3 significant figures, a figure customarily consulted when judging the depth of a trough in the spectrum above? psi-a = 6.87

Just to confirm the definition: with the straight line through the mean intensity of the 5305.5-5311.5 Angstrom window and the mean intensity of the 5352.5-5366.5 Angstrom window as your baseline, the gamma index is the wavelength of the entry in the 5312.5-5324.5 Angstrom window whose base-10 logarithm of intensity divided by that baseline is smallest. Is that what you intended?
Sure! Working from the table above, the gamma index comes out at 5316.0 Angstrom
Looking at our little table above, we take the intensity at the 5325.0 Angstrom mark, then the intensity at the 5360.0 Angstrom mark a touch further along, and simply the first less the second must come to -1.9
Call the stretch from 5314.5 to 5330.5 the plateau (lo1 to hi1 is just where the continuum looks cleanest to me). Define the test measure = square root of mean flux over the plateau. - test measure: 2.95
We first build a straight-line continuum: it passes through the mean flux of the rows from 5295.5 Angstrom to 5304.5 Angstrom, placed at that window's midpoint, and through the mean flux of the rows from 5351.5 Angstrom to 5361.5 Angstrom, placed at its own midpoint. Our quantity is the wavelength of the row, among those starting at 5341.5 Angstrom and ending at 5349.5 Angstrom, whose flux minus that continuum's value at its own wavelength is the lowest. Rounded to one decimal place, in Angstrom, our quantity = 5347.0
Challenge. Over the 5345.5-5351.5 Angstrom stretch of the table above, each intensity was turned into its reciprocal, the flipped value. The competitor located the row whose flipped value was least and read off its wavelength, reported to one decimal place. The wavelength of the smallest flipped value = 5349.0 Angstrom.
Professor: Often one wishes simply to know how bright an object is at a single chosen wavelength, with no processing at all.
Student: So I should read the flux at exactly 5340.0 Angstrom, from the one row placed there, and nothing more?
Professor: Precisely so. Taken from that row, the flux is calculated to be 6.87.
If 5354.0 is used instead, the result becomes 8.84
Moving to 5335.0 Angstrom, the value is 9.09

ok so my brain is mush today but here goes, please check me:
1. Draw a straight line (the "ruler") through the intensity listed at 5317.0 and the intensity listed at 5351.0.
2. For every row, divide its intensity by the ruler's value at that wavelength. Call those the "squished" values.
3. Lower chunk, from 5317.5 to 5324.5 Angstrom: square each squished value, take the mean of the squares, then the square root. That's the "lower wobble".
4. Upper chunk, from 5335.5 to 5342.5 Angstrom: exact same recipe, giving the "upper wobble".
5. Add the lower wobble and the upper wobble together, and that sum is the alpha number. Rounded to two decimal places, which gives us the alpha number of 1.88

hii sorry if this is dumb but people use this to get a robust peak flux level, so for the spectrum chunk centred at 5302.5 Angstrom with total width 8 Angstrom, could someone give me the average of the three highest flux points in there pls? 11.0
